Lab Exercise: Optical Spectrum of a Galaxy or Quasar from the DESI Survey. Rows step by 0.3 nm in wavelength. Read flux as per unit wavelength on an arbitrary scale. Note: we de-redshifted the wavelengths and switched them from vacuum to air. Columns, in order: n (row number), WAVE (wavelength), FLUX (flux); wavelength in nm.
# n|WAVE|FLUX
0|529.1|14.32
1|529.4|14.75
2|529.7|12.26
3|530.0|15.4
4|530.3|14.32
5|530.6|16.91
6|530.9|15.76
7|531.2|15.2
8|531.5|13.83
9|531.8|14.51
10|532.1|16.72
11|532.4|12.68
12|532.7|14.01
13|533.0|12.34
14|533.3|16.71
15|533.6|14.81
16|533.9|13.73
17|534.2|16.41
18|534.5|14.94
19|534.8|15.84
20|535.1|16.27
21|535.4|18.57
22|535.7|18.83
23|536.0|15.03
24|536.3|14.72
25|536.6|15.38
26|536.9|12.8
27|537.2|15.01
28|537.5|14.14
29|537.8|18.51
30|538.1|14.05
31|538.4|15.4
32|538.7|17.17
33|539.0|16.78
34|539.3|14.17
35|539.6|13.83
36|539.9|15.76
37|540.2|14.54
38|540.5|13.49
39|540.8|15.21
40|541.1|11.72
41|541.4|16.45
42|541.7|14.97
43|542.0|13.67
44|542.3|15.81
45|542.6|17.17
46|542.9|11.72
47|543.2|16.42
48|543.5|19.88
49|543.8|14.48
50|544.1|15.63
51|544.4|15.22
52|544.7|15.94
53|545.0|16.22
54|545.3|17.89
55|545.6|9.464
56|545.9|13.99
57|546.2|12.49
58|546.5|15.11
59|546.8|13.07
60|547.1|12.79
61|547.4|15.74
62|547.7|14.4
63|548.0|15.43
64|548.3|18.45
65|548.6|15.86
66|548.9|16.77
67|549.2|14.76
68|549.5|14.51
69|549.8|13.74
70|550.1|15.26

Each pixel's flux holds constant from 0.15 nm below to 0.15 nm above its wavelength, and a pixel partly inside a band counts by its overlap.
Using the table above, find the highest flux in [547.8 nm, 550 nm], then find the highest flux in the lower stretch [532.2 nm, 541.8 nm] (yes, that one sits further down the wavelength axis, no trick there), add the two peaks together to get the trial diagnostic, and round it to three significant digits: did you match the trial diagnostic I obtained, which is 37.3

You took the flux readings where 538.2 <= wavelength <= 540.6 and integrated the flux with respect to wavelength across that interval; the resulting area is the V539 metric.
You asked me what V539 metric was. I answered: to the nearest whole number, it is 36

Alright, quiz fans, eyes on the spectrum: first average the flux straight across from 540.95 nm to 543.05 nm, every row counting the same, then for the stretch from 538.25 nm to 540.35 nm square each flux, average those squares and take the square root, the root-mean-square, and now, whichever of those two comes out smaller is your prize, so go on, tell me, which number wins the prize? 14.5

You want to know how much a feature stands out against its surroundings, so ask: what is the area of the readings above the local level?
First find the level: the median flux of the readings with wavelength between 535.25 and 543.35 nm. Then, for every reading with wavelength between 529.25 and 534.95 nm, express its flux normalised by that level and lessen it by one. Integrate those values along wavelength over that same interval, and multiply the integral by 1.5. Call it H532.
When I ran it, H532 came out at -0.13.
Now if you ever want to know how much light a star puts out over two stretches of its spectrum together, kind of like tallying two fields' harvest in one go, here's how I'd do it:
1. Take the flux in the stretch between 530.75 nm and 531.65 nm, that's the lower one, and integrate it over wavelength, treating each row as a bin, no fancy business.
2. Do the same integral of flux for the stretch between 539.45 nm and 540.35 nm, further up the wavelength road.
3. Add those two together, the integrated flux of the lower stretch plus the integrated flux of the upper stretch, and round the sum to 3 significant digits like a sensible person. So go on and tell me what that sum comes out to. 26.7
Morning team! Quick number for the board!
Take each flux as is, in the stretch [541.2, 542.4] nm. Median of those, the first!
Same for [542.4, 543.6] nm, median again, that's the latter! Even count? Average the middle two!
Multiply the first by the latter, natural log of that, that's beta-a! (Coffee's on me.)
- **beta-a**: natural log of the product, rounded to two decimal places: 5.55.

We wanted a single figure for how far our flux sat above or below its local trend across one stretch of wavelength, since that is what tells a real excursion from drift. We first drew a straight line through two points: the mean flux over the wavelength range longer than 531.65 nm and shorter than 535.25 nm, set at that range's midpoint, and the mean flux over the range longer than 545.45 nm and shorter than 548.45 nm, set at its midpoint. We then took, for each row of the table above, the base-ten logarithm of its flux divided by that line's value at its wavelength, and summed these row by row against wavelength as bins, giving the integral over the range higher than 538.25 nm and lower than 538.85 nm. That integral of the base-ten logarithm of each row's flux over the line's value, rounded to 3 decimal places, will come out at 0.028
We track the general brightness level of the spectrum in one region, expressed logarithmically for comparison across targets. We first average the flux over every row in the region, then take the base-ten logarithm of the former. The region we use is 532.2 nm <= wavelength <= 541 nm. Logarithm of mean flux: 1.18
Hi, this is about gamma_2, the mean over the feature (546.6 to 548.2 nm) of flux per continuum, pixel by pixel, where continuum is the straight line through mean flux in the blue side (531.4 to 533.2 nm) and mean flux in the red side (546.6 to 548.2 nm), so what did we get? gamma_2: 1.00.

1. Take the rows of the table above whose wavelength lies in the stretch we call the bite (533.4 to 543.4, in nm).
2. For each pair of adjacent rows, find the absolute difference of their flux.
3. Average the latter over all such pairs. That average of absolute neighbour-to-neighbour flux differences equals 2.0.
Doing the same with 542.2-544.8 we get 2.8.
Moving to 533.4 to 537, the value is 1.5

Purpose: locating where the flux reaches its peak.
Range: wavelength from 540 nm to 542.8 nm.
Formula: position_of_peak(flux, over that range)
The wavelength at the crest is 542.6 nm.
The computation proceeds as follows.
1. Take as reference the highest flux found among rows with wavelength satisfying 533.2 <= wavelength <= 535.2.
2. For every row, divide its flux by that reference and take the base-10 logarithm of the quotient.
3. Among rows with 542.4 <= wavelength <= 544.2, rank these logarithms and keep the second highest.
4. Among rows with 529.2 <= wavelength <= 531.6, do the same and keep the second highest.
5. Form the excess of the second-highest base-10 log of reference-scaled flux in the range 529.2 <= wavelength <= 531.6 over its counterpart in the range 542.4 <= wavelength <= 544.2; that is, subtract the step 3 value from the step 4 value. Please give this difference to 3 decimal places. -0.037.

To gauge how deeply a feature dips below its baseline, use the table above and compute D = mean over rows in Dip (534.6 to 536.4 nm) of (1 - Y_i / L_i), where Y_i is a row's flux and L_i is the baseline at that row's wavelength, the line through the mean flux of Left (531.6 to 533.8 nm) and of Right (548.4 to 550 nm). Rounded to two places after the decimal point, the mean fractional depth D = -0.13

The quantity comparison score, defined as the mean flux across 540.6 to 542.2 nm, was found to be 14.4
